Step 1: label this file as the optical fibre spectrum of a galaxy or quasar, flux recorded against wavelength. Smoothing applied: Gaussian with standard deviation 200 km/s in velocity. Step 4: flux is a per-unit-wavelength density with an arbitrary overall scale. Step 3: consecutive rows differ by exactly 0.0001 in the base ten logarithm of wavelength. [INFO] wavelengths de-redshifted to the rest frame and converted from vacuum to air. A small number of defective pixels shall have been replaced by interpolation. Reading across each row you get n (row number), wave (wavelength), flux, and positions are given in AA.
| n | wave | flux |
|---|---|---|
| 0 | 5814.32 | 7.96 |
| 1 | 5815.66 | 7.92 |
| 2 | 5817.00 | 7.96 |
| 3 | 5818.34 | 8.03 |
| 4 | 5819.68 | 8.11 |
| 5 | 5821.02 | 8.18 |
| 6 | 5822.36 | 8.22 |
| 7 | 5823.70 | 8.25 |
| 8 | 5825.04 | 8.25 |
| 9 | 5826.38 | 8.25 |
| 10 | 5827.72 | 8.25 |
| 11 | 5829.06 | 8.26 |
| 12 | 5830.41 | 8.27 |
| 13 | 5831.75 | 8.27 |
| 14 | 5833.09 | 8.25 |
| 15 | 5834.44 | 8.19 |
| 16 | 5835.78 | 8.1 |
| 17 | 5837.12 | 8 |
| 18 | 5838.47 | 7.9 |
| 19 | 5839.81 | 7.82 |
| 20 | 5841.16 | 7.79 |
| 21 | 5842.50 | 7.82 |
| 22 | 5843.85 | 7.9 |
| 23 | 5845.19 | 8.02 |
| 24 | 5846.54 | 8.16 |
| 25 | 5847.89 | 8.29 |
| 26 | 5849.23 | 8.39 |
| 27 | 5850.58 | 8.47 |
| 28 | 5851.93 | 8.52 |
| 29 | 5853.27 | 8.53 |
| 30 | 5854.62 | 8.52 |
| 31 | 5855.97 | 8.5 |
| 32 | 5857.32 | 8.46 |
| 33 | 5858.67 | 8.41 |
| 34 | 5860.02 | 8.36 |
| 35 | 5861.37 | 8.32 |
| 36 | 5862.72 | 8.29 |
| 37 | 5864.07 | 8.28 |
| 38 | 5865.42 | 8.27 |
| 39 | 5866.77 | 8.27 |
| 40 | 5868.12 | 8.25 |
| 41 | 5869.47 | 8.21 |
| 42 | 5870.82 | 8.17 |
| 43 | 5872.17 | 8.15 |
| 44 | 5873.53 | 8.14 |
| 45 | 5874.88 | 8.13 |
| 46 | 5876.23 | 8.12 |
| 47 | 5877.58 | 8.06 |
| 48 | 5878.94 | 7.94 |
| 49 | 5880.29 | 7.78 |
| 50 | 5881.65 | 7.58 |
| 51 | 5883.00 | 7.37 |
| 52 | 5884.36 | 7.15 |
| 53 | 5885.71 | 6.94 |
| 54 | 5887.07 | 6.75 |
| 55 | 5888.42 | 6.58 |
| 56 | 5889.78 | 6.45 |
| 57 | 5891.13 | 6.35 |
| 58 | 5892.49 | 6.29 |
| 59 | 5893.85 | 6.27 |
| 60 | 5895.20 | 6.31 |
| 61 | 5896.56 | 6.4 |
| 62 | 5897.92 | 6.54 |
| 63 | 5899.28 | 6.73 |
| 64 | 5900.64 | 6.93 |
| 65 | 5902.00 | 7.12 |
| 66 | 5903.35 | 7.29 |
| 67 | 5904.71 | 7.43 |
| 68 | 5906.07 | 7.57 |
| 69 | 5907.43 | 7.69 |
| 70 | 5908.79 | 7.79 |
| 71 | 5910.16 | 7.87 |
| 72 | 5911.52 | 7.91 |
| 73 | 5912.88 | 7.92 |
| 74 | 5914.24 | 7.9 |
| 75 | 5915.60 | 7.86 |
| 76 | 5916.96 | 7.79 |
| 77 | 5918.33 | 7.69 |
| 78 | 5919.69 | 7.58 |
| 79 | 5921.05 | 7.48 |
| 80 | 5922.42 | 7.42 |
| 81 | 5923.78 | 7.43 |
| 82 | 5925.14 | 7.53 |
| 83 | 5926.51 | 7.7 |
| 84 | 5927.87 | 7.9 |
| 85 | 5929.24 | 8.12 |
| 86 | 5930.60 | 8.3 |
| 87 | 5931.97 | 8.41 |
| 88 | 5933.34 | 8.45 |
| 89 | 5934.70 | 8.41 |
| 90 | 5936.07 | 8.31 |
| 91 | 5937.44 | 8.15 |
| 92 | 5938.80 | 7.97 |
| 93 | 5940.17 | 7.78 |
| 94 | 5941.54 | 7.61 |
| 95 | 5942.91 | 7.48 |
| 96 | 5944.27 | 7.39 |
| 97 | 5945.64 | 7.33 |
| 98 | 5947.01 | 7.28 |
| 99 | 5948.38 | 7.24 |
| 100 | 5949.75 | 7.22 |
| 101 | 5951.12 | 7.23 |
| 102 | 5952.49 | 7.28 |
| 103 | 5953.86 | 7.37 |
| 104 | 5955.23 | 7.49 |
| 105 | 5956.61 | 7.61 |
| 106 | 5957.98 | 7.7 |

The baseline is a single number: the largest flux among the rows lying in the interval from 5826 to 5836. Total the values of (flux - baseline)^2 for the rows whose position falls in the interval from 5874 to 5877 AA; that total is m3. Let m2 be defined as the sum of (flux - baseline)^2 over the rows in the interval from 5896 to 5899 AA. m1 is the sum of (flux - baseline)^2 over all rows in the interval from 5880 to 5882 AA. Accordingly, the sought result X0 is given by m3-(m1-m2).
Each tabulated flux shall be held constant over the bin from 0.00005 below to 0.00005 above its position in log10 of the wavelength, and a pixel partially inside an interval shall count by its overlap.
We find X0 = 5.8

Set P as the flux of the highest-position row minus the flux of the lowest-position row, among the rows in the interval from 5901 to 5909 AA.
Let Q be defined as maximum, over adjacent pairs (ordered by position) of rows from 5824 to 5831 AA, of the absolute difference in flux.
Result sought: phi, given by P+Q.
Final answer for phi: 0.7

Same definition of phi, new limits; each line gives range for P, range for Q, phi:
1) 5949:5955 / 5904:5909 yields 0.3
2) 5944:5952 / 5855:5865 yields -0.1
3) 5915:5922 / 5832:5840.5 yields -0.3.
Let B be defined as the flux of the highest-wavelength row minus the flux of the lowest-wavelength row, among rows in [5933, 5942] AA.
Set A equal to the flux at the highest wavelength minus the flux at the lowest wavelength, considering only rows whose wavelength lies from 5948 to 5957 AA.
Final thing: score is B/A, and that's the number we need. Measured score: -2.3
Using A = 0.4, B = -0.84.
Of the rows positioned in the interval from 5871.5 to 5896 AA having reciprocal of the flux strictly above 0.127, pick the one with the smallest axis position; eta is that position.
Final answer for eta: 5880.29 AA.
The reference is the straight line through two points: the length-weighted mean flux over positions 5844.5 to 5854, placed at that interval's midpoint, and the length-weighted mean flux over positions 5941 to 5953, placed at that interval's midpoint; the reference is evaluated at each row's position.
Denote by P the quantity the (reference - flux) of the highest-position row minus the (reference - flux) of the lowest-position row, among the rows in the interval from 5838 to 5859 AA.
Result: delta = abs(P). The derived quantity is 0.7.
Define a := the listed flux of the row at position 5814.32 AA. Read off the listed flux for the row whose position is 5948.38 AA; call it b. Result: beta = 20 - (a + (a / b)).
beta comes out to 10.9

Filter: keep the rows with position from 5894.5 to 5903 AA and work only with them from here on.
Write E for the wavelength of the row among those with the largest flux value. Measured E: 5902.00 AA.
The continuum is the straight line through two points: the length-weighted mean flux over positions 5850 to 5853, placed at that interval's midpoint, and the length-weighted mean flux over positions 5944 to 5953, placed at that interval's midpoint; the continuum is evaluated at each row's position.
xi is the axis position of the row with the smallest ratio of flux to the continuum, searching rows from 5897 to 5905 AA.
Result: 5897.92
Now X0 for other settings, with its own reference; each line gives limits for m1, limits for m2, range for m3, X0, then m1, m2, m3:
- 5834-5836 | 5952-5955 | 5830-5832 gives 1.8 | 0.04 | 1.8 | 0.00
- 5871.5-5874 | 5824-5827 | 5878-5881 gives 0.3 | 0.03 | 0.0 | 0.35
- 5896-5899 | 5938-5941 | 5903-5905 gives -4.5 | 6.49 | 0.3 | 1.67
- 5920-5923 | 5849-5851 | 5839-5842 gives -0.9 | 1.35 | 0.1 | 0.43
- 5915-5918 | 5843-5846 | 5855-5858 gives -0.1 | 0.40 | 0.2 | 0.09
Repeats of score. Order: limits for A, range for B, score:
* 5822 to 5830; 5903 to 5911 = 14.5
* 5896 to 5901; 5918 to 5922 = -0.4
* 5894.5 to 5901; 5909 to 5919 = -0.3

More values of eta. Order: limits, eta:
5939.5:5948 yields 5940.17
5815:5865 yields 5839.81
